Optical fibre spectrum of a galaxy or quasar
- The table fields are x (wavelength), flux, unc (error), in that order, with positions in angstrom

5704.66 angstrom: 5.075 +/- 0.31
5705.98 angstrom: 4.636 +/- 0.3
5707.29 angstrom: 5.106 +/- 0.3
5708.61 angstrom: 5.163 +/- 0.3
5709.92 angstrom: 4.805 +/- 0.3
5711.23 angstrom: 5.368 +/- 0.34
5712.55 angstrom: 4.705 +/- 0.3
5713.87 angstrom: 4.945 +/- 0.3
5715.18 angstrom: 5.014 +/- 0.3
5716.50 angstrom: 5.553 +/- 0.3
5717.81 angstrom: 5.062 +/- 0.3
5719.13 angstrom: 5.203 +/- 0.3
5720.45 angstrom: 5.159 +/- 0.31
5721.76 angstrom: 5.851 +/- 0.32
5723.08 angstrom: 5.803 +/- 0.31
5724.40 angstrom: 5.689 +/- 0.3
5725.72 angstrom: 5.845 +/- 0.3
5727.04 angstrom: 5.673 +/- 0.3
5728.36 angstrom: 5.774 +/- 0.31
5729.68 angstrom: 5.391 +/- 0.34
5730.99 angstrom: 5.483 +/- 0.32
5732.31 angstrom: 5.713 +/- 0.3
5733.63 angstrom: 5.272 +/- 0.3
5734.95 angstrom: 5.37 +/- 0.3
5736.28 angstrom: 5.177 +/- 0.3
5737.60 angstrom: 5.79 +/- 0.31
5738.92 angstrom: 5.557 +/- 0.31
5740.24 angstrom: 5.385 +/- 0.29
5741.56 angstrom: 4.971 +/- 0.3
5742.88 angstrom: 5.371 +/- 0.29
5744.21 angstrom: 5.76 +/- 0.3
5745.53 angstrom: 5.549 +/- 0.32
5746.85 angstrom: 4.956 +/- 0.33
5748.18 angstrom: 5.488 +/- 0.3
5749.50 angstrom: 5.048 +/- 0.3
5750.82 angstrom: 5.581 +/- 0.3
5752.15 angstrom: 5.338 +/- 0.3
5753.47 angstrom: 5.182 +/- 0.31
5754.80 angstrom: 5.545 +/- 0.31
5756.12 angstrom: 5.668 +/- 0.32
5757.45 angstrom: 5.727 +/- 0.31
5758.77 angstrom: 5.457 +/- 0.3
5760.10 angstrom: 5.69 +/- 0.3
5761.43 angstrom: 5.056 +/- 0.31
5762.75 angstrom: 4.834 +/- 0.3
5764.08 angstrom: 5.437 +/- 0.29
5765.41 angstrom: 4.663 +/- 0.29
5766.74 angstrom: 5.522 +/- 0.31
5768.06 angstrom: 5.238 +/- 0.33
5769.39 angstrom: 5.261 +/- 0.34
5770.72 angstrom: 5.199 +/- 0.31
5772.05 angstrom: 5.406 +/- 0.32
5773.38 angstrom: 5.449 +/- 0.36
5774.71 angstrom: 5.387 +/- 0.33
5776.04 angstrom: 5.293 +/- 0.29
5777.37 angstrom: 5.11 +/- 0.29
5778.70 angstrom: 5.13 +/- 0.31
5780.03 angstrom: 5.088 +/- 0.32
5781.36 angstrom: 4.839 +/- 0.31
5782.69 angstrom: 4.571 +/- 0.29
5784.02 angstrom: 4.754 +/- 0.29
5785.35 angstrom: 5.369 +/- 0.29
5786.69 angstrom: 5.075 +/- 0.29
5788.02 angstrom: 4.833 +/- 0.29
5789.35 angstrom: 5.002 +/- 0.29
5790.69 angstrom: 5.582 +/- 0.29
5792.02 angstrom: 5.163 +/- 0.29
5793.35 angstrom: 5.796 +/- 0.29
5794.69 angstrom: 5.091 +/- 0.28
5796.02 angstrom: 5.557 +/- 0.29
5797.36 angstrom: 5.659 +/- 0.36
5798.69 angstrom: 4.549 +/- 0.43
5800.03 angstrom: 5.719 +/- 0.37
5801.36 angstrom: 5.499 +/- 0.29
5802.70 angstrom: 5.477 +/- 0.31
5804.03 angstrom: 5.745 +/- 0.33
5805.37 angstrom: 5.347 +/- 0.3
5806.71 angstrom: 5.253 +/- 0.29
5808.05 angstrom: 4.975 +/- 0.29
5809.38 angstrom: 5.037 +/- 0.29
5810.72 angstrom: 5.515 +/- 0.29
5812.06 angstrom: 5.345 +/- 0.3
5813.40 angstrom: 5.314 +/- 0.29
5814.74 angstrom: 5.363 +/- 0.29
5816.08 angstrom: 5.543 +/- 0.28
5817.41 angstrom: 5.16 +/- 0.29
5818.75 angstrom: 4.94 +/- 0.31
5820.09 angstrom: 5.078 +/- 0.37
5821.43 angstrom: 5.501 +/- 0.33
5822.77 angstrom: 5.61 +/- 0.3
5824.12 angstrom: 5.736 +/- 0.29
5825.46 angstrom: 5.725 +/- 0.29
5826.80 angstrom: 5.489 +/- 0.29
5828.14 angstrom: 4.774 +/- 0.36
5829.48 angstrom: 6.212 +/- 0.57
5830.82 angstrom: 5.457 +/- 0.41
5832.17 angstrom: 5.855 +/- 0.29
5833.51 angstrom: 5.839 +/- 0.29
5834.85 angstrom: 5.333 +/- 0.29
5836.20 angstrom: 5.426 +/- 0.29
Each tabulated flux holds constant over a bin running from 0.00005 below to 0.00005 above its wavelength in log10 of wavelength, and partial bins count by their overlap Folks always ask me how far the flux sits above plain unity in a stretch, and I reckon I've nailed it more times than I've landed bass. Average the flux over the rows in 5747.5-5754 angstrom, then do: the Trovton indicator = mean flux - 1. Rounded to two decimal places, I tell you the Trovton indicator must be 4.33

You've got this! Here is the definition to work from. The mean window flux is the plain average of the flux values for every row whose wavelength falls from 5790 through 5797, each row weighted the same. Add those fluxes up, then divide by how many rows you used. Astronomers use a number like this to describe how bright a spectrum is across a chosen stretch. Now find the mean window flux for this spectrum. 5.44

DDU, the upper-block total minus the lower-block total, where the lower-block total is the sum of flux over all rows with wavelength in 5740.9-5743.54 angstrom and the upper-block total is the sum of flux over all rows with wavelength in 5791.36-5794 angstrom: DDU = 0.6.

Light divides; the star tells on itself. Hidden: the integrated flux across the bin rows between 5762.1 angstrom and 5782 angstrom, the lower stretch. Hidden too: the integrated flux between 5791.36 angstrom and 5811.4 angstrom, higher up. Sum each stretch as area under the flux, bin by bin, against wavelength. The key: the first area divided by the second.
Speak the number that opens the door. 0.96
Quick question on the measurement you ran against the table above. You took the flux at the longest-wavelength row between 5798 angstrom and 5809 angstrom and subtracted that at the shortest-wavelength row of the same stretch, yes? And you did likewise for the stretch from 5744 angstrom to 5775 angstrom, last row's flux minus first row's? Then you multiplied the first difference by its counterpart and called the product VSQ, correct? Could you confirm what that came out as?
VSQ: -0.16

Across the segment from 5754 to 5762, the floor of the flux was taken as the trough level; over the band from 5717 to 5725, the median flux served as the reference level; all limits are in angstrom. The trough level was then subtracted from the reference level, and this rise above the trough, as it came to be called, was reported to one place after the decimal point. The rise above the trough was 0.4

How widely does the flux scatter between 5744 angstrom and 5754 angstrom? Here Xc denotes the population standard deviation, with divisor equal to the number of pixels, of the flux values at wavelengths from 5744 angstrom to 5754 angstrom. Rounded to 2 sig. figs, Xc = 0.26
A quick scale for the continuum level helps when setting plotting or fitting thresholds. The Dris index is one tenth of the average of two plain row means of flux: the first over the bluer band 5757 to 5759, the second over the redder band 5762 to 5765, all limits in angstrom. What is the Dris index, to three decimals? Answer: 0.536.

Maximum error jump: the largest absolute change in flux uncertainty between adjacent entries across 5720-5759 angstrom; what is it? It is 0.030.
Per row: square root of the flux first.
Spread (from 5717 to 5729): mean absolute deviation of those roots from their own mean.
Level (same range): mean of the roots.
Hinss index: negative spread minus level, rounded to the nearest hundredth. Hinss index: -2.42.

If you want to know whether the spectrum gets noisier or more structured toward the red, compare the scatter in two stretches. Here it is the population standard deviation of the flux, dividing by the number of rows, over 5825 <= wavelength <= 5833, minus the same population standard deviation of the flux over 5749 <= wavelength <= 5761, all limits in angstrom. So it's 0.22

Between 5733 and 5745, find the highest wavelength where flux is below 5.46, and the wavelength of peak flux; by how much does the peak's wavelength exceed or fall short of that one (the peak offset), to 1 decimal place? -5.3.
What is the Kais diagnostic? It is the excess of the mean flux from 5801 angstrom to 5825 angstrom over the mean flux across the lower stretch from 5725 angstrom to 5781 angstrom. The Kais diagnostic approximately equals -0.02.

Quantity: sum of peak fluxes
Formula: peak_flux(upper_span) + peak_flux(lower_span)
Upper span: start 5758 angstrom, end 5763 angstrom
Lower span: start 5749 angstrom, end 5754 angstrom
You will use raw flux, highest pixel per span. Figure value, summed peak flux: 11.27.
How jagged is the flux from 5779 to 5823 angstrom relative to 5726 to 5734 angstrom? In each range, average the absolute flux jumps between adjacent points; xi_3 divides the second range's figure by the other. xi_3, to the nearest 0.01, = 1.34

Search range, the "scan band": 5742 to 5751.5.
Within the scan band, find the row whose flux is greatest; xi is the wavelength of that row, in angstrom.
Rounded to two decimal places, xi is 5744.21 angstrom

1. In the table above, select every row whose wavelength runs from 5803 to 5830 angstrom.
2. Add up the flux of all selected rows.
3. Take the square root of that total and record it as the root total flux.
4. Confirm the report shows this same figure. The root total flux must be 10.4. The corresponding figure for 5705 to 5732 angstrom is 10.3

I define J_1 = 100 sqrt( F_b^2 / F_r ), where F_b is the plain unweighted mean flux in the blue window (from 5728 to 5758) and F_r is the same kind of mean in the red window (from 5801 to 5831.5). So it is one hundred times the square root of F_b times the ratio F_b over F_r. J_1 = 234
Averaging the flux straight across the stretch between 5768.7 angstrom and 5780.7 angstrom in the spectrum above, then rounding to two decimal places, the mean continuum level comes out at 5.26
